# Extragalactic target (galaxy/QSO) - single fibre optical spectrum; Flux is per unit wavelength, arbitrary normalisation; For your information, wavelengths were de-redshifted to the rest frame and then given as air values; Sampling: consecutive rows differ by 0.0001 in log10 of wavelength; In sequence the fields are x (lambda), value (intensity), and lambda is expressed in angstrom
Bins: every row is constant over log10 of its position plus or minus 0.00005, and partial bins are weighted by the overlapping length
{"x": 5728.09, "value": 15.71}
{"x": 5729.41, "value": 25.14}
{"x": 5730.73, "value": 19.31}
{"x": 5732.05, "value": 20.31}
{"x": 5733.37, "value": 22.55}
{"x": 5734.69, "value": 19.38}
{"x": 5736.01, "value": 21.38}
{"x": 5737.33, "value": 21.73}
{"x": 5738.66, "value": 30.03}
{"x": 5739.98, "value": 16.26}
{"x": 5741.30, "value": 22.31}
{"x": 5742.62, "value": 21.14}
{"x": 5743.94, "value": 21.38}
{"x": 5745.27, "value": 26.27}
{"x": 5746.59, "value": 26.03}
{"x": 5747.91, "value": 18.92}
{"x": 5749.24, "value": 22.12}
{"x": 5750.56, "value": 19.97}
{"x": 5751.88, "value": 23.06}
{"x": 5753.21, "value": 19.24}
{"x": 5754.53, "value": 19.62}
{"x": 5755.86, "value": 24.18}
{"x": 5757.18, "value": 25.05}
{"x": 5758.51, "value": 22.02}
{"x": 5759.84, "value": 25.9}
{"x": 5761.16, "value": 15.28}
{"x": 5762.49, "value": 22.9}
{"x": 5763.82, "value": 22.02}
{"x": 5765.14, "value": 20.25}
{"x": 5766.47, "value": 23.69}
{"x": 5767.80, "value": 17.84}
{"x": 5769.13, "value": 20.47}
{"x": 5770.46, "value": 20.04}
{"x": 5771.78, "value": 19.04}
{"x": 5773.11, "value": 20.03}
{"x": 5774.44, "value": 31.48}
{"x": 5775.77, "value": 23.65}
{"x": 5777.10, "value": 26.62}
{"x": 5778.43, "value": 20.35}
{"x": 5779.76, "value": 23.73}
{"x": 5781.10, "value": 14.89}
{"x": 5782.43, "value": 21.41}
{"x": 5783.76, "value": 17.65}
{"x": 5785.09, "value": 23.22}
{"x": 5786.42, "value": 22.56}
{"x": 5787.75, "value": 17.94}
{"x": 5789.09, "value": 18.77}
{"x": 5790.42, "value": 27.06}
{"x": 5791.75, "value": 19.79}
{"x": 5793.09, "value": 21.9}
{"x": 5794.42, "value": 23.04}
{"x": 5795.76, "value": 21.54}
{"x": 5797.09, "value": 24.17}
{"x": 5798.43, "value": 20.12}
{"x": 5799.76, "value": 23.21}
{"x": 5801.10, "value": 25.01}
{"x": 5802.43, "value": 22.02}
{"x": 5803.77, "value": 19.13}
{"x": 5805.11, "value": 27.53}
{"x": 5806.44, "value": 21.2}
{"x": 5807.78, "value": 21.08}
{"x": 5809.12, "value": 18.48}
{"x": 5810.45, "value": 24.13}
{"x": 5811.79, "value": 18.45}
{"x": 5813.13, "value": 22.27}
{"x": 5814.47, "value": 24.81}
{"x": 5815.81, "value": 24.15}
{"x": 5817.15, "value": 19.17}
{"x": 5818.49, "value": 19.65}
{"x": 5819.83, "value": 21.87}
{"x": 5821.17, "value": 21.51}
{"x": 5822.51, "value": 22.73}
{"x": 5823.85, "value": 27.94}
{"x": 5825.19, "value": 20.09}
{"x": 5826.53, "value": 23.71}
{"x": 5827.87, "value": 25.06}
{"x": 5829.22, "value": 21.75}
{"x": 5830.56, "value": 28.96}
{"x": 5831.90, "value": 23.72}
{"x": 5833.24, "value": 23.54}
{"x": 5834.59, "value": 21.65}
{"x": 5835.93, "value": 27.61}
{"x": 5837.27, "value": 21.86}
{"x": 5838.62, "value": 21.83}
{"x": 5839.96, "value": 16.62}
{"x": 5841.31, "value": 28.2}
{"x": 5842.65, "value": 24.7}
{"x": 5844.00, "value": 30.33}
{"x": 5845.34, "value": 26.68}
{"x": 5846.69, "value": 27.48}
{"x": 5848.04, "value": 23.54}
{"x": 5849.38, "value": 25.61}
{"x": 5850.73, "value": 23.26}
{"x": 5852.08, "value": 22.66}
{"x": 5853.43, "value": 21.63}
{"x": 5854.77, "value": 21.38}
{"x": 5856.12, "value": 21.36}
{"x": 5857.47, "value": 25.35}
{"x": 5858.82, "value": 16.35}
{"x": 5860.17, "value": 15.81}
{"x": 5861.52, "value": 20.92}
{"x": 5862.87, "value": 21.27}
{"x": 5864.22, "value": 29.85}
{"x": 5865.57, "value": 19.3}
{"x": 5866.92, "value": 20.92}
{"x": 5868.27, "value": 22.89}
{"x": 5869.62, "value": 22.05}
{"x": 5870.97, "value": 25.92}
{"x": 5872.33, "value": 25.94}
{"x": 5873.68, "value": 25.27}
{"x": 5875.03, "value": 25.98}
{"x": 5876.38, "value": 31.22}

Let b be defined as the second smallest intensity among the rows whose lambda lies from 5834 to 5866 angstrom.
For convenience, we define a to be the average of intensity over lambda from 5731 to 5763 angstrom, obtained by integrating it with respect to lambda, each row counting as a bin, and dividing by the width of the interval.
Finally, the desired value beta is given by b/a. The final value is 0.75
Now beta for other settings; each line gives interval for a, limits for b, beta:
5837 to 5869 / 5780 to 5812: 0.77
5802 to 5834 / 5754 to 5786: 0.68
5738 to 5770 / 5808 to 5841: 0.84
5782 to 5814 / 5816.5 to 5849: 0.88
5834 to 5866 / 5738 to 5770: 0.70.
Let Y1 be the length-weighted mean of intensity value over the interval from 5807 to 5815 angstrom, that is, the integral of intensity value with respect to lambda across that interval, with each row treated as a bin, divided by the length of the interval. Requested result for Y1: 21.5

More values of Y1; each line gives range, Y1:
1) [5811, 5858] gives 23.5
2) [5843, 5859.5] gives 23.8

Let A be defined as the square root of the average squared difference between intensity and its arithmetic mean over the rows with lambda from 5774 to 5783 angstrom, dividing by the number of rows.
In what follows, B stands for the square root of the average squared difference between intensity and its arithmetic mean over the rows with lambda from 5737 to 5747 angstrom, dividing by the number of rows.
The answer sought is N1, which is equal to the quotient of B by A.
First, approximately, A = 4.8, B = 3.9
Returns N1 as 0.82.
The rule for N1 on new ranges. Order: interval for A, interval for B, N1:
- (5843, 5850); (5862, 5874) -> 1.39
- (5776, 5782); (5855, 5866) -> 0.99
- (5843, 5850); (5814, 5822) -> 0.94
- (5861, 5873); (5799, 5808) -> 0.82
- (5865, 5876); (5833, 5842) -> 1.50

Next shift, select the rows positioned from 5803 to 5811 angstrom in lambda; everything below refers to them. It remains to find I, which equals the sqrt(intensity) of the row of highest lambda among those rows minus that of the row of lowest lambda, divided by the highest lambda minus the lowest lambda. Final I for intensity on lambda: 0.08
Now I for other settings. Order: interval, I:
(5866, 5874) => 0.07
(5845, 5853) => -0.06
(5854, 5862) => -0.01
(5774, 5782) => -0.26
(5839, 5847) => 0.17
